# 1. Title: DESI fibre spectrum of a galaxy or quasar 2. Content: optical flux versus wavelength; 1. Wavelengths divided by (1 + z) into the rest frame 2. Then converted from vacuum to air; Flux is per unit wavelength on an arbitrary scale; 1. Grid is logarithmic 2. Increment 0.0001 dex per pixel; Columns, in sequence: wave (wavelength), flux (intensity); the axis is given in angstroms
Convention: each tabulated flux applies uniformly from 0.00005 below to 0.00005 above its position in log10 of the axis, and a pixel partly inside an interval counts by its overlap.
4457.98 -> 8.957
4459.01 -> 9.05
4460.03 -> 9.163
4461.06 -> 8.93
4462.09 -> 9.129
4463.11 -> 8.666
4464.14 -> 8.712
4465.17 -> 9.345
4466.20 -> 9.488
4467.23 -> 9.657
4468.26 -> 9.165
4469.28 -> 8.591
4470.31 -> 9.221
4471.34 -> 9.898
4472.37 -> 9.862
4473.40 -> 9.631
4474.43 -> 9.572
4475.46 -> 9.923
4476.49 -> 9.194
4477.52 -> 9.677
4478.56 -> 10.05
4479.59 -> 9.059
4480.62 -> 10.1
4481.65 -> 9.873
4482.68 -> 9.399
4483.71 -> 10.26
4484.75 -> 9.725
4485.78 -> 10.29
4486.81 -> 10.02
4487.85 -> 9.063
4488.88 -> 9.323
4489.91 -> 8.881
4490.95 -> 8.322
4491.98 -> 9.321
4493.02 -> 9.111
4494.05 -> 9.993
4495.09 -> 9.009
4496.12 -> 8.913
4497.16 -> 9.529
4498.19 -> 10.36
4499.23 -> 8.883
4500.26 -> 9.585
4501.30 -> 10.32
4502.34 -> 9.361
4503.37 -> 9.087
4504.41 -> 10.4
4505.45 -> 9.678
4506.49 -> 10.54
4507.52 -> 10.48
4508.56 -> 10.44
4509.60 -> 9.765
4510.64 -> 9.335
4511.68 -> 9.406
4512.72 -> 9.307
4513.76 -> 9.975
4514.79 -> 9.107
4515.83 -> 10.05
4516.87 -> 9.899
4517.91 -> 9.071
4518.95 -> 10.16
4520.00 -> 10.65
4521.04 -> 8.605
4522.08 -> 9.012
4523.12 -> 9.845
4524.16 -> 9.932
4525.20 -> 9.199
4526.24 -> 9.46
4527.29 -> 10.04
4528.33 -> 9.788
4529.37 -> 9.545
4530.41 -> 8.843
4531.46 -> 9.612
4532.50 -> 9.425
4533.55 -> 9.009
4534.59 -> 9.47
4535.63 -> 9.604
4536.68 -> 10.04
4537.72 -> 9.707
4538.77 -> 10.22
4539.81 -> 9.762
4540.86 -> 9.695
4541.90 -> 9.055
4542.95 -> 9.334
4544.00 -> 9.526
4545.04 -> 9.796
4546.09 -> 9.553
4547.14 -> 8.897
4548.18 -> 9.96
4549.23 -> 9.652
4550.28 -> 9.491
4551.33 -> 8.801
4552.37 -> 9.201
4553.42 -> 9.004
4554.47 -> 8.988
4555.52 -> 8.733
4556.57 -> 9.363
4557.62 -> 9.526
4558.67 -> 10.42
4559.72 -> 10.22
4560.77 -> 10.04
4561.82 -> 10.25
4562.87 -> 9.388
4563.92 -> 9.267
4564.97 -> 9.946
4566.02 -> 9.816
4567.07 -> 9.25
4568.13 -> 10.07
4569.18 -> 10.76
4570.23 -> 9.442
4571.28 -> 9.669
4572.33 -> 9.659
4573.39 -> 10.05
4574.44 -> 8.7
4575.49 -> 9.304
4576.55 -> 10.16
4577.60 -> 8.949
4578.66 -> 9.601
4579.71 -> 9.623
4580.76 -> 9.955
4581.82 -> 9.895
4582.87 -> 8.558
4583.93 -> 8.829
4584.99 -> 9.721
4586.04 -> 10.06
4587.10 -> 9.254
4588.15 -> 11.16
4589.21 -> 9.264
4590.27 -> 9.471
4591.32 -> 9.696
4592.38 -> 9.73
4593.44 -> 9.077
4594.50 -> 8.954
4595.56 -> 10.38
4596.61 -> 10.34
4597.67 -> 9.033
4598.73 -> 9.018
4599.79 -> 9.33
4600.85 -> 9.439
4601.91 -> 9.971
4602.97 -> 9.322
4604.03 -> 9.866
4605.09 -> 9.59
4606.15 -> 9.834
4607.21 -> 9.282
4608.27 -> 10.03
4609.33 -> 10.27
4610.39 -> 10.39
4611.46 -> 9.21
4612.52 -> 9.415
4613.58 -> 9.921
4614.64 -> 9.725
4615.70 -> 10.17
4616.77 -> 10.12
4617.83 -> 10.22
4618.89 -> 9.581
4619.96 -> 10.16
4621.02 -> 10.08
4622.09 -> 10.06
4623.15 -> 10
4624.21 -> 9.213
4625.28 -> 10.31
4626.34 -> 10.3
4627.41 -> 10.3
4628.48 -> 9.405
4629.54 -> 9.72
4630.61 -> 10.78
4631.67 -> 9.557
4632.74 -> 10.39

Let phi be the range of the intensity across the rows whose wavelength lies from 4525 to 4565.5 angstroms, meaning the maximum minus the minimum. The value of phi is 1.69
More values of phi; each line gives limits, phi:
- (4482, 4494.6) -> 1.97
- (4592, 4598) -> 1.43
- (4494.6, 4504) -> 1.48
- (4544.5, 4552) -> 1.16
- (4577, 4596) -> 2.60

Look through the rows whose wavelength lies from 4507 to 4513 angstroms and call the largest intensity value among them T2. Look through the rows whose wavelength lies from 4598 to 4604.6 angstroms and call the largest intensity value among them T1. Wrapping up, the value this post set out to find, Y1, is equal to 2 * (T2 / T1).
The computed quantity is 2.10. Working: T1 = 9.971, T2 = 10.48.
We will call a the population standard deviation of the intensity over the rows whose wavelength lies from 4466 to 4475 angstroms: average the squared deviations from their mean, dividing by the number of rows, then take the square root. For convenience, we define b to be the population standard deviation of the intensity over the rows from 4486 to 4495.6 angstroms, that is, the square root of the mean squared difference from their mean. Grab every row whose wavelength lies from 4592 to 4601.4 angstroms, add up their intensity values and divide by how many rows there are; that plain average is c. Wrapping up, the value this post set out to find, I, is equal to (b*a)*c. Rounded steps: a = 0.38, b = 0.50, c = 9.5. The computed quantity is 1.83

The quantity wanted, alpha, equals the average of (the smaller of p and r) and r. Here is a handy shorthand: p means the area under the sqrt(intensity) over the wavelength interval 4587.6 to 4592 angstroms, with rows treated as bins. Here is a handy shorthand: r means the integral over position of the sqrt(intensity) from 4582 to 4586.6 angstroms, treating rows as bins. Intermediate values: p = 13.84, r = 14.0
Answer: 13.9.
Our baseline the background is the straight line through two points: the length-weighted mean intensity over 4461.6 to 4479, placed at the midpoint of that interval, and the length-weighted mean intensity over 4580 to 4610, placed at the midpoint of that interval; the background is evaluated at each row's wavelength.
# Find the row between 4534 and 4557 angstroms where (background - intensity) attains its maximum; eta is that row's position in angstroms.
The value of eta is 4555.52 angstroms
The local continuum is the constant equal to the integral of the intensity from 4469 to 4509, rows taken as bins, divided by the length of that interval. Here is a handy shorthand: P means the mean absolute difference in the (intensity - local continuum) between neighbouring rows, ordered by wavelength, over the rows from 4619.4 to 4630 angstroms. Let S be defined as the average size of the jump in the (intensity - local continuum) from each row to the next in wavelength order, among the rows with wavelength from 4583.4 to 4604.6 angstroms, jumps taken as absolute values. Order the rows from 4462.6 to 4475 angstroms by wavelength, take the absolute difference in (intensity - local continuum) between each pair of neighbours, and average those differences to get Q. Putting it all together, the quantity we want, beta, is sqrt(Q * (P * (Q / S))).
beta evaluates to 0.25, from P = 0.36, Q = 0.34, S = 0.63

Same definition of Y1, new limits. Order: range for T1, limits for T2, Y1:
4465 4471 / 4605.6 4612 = 2.15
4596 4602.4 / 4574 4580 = 1.97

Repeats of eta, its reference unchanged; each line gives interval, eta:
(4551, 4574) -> 4555.52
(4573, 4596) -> 4582.87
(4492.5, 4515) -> 4499.23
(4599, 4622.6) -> 4611.46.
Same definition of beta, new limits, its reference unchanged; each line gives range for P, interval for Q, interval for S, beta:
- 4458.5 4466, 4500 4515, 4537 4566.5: 0.47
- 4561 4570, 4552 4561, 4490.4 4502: 0.27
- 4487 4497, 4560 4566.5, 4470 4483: 0.43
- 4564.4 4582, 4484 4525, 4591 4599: 0.68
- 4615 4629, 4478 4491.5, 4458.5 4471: 0.62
